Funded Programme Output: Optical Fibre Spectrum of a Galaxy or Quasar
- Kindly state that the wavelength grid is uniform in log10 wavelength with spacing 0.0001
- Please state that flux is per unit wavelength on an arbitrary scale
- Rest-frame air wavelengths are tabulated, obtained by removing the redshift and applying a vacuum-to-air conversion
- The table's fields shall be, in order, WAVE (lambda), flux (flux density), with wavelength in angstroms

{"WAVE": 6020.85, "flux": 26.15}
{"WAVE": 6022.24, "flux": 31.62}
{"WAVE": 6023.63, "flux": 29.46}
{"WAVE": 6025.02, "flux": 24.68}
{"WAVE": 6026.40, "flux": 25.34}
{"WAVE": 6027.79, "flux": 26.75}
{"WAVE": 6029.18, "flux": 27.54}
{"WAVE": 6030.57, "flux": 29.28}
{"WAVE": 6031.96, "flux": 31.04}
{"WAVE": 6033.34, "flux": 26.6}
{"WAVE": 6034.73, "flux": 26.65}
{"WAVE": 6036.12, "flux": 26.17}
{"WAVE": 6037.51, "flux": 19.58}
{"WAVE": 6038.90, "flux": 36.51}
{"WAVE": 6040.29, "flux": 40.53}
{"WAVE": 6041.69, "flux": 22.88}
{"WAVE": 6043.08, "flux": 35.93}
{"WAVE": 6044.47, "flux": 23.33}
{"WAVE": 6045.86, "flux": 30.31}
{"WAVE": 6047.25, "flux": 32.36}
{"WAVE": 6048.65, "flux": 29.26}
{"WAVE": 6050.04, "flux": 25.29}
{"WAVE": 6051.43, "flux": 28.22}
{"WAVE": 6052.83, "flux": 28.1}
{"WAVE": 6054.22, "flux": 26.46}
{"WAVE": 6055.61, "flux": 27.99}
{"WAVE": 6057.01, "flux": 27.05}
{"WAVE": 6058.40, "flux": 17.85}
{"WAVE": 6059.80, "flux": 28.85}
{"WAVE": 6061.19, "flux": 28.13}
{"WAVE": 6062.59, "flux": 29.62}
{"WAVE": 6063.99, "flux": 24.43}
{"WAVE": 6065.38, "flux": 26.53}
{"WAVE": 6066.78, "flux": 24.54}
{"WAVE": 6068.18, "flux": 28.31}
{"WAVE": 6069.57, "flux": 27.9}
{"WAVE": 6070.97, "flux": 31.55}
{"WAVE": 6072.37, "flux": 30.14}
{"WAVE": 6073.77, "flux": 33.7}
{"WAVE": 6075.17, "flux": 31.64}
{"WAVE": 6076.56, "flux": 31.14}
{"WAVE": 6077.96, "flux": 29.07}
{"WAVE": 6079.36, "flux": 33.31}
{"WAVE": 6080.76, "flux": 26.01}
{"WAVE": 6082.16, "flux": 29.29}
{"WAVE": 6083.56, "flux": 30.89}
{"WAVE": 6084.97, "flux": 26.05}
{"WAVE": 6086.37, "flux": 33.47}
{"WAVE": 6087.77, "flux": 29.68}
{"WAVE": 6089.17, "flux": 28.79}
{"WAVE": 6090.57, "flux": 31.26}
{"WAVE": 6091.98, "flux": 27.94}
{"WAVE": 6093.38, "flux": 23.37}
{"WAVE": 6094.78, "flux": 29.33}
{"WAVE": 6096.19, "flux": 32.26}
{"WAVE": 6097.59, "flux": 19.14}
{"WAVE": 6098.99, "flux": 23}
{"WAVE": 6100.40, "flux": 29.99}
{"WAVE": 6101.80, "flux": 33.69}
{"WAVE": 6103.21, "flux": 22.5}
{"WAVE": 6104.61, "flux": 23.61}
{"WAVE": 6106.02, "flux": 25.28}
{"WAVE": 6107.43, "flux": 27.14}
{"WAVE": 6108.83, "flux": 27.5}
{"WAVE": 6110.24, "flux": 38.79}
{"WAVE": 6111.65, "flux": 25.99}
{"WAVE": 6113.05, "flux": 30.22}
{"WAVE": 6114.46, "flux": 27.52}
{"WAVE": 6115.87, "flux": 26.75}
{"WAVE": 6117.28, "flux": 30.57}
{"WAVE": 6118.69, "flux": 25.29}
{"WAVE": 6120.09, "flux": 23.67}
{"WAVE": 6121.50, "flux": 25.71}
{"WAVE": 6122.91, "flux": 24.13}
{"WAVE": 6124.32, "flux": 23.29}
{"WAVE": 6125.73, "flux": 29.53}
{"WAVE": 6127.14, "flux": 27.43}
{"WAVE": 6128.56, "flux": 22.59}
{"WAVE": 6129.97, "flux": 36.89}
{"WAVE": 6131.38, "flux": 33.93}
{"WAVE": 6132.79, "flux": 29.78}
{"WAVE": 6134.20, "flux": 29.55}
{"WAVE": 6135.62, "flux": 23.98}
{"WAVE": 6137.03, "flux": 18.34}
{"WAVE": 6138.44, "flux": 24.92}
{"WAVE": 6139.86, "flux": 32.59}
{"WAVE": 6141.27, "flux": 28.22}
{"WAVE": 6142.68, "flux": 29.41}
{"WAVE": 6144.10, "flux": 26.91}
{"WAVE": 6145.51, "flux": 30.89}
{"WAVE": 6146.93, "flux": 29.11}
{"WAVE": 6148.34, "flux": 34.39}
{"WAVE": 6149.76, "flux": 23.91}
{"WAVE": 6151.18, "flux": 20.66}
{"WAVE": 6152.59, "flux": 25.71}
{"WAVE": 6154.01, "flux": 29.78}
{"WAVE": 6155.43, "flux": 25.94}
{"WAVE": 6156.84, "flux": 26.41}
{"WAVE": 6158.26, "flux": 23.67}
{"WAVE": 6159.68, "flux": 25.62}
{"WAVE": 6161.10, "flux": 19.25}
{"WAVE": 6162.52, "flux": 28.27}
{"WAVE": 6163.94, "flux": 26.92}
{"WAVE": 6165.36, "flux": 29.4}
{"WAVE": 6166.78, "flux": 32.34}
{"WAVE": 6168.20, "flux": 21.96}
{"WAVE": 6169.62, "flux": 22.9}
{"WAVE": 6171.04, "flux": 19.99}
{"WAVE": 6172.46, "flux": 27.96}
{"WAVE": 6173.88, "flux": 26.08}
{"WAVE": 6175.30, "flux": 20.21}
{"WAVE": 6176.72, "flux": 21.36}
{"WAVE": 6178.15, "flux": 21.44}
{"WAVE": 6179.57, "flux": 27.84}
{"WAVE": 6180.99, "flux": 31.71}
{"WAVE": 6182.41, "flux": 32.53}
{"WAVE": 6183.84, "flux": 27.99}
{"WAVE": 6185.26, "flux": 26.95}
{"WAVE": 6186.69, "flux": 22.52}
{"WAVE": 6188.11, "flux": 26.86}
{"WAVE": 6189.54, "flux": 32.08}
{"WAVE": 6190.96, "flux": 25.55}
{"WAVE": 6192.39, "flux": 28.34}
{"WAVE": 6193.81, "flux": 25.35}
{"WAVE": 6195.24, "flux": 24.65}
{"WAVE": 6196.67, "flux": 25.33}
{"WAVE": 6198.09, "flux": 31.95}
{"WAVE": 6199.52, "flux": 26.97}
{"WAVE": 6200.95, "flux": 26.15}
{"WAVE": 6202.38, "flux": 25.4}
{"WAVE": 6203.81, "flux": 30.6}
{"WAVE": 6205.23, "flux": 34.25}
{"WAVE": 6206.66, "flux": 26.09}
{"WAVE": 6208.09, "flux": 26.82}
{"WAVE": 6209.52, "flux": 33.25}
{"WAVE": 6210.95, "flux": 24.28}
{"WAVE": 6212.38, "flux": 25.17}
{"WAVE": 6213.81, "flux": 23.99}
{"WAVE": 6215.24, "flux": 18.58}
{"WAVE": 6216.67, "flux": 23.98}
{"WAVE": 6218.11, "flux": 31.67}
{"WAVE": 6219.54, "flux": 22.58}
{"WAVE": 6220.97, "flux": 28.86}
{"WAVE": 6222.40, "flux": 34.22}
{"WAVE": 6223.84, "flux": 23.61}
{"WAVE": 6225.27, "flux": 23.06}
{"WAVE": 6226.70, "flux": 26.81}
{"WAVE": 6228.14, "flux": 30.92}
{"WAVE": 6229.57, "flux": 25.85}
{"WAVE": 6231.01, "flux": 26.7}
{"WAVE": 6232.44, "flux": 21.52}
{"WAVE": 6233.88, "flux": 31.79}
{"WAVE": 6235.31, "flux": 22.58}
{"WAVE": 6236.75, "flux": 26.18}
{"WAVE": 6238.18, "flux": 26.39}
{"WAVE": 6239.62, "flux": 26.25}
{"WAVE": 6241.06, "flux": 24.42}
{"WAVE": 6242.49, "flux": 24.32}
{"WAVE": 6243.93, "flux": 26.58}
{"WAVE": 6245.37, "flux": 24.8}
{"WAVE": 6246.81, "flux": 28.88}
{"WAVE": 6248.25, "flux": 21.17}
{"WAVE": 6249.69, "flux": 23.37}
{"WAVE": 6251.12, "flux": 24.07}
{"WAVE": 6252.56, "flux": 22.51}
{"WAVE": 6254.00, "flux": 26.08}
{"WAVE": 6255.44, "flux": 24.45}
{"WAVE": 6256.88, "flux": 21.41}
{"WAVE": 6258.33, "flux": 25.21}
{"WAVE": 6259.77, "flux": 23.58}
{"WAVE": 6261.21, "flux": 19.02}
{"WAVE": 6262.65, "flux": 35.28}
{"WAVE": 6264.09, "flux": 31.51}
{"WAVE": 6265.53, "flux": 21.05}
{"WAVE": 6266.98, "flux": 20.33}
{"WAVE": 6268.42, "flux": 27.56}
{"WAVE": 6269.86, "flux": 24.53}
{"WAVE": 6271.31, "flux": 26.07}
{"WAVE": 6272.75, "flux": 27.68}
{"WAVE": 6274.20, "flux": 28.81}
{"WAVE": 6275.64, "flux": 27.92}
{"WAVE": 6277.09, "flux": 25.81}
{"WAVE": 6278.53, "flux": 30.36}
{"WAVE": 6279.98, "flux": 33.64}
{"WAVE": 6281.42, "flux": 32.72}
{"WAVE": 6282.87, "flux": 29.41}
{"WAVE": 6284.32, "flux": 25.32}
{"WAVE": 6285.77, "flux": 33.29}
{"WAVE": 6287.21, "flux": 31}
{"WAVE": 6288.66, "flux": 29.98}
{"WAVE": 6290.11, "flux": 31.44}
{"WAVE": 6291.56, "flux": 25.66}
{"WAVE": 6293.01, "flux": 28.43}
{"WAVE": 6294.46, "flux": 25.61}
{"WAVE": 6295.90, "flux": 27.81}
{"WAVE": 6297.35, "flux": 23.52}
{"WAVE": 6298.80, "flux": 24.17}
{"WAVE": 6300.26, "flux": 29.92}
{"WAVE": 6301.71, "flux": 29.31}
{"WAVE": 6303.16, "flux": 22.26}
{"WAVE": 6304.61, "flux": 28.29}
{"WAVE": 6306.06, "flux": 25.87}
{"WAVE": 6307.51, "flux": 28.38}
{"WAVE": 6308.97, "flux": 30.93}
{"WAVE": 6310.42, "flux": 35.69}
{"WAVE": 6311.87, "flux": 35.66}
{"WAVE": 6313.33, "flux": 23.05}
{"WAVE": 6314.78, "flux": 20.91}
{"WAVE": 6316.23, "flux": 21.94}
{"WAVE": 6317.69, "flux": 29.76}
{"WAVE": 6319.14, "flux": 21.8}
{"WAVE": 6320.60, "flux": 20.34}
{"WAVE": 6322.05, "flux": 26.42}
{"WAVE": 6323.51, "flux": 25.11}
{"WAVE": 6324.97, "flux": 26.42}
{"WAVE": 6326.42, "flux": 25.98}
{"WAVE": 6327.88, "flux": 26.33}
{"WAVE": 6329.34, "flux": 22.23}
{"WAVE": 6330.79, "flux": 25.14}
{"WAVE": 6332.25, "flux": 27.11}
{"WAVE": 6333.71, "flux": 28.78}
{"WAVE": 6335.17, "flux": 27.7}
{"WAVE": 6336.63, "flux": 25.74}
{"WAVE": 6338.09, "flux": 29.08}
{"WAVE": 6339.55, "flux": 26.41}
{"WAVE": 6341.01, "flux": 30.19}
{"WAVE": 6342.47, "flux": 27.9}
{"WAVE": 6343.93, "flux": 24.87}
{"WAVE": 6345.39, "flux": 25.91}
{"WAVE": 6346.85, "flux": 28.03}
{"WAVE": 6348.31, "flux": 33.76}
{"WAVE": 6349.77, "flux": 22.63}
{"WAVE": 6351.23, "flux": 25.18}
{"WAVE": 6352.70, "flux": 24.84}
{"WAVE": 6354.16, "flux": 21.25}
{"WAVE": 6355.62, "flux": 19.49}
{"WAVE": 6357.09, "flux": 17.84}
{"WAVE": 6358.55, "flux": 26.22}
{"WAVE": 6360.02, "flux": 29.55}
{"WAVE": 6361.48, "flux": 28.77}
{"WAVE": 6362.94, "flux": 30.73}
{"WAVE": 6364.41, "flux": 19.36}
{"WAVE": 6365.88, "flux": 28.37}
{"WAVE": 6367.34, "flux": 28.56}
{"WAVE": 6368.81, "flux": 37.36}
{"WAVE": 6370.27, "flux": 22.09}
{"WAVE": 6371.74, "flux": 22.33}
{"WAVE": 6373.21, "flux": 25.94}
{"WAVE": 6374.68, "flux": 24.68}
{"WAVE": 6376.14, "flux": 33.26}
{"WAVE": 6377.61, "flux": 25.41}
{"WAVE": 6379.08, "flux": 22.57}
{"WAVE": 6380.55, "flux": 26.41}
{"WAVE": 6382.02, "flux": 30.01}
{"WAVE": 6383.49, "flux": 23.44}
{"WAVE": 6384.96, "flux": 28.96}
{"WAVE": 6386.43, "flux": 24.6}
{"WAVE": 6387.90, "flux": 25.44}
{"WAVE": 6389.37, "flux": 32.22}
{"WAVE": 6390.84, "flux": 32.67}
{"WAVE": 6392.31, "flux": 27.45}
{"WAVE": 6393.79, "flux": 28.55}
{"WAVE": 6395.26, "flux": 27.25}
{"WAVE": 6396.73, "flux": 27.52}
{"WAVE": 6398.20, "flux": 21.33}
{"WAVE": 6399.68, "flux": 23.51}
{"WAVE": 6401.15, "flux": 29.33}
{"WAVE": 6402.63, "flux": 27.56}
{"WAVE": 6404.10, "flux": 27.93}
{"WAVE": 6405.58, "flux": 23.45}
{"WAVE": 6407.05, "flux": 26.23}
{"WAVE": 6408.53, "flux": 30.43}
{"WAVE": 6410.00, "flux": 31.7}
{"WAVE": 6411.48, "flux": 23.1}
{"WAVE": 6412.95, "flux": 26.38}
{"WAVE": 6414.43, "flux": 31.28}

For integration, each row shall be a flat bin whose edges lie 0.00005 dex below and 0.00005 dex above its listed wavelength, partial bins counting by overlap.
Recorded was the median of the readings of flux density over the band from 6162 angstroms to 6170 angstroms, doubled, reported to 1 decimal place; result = 55.2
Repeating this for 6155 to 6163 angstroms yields 51.6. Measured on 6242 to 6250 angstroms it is 49.1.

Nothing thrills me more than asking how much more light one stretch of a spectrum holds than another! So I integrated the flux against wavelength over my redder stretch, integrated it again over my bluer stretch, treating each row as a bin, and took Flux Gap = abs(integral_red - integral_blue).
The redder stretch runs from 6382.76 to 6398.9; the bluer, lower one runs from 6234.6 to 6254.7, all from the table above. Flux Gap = 59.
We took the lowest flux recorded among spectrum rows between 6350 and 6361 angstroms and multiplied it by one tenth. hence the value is 1.78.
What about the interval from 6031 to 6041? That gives 1.96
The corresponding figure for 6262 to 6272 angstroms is 2.03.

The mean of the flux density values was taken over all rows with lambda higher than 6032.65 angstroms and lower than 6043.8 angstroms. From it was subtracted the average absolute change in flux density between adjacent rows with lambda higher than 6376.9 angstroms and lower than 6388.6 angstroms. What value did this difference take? 25.4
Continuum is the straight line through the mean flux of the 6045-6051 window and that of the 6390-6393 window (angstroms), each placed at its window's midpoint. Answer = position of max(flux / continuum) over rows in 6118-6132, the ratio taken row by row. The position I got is 6129.97 angstroms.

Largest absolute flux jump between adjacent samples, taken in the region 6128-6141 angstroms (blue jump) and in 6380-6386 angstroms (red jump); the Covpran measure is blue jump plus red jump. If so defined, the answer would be 20.9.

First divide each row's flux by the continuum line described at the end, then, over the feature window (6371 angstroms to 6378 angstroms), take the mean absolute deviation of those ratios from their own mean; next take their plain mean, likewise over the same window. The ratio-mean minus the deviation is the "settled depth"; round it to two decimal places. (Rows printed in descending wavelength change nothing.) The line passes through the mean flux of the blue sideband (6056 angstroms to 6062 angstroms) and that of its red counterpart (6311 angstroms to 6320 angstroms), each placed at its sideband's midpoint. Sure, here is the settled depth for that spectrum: 0.92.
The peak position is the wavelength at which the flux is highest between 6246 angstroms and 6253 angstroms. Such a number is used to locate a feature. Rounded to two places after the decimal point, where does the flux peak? 6246.81 angstroms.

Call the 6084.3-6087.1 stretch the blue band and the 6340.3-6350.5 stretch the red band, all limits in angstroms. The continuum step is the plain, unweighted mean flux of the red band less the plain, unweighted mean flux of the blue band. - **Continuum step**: -2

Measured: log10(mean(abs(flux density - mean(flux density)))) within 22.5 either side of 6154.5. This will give 0.53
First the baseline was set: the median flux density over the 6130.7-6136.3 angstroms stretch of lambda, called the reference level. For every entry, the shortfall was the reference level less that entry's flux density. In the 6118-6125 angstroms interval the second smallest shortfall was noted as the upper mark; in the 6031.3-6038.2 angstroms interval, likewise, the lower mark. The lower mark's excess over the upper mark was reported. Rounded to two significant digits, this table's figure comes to -1.4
